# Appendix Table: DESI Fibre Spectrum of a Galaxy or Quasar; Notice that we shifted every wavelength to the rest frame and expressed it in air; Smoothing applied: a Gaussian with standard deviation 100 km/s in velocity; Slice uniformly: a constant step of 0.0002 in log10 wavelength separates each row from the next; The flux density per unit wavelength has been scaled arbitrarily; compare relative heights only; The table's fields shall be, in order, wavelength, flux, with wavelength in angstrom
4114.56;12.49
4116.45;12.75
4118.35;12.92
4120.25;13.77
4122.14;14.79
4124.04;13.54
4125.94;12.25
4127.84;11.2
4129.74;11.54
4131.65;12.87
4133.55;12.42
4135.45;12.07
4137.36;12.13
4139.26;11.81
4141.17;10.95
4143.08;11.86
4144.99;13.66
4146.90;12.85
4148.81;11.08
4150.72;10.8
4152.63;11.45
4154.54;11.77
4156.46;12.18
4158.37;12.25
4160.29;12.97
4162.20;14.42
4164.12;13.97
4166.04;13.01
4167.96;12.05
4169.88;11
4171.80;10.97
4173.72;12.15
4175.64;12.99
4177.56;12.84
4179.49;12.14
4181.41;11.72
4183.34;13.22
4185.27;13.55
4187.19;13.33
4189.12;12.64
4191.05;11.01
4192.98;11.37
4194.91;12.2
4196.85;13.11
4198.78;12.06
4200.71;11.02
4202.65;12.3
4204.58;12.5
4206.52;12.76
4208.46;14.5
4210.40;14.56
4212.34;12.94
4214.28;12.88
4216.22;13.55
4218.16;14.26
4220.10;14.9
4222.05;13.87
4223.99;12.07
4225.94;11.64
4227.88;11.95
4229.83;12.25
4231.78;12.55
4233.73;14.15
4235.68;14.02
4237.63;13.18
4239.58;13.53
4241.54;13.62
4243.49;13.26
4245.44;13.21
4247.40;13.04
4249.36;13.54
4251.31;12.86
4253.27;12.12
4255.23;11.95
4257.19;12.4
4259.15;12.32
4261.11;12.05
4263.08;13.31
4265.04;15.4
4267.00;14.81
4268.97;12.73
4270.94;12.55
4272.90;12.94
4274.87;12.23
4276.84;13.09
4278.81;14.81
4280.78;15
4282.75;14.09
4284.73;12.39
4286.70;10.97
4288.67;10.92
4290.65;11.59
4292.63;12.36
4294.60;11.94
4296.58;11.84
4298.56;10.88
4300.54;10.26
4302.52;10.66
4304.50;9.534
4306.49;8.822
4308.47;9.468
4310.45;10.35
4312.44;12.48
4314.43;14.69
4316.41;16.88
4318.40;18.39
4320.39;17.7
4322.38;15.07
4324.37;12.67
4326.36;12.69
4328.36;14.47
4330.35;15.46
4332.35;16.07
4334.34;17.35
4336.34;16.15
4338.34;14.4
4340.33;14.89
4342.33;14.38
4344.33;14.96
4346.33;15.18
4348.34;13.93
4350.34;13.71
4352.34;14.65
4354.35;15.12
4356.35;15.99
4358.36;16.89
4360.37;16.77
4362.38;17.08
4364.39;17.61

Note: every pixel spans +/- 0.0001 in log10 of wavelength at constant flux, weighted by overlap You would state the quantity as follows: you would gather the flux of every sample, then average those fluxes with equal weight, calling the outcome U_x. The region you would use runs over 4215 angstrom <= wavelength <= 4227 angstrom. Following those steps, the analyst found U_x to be 13.4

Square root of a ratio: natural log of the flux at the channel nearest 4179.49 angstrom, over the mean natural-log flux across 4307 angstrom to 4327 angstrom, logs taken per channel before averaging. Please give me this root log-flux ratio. 0.98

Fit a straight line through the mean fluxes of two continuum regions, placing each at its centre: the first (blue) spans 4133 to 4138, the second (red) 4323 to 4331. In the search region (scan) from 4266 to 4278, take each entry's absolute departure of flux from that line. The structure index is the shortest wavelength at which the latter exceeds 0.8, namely 4267.00 angstrom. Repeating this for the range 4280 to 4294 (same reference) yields 4280.78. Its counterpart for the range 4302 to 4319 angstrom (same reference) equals 4302.52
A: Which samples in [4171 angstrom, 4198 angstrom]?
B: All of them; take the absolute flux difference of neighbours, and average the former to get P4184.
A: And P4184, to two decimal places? 0.75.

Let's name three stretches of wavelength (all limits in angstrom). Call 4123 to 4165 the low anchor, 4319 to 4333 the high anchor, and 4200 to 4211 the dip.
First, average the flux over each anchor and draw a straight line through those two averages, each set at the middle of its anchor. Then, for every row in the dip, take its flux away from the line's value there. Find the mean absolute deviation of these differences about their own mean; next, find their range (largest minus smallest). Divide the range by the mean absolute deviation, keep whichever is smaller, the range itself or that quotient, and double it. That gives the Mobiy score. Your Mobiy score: 6.6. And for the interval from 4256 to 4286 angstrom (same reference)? 6.6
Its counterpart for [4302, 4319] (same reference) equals 6.7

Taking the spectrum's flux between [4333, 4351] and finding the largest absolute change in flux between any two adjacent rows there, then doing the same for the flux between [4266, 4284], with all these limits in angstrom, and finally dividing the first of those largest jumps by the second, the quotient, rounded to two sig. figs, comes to 0.84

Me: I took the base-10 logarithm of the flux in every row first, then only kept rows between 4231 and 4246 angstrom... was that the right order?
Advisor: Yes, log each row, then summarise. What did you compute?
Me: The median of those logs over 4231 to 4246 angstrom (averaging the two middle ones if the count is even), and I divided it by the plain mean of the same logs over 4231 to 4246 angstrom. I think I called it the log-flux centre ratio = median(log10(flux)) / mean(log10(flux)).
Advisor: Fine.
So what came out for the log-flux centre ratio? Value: 1.00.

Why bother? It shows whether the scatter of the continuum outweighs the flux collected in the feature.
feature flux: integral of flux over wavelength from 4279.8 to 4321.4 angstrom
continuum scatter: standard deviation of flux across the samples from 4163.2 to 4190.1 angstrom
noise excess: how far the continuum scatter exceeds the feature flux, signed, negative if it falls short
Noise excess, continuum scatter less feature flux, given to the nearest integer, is -517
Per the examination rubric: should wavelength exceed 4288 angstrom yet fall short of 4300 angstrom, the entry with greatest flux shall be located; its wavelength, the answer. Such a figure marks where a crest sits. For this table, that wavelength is 4292.63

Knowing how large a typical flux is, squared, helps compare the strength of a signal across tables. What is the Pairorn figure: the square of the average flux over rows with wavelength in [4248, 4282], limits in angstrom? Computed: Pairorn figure 174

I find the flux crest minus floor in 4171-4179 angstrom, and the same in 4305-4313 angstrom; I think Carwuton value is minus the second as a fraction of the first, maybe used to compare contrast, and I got -1.81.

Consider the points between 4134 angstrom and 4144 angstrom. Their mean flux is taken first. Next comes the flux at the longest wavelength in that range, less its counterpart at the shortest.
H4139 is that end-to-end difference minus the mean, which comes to -12.0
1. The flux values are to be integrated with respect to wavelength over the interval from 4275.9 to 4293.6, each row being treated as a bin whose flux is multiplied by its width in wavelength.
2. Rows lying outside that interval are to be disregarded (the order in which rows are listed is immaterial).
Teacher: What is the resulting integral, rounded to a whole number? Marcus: 227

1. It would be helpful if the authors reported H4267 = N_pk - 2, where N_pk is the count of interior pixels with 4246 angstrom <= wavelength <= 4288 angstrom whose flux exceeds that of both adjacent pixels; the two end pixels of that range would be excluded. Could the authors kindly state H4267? 3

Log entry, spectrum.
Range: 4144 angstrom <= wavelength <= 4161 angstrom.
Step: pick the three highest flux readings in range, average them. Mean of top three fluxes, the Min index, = 13.2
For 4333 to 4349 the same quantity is 16.2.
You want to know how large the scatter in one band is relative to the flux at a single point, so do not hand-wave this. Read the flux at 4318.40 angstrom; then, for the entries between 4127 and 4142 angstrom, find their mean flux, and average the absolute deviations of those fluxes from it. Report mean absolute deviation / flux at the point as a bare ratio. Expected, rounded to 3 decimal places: 0.027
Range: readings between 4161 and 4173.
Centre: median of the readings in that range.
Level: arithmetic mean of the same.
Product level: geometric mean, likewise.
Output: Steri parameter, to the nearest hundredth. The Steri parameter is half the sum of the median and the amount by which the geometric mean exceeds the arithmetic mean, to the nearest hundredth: 6.23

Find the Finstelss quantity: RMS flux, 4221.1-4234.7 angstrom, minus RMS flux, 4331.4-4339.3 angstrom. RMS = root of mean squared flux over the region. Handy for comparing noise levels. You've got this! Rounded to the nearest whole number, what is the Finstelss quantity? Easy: -3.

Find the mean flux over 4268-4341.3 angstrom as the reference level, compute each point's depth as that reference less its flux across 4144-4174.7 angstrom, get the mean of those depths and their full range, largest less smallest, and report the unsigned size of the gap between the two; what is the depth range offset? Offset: 2.7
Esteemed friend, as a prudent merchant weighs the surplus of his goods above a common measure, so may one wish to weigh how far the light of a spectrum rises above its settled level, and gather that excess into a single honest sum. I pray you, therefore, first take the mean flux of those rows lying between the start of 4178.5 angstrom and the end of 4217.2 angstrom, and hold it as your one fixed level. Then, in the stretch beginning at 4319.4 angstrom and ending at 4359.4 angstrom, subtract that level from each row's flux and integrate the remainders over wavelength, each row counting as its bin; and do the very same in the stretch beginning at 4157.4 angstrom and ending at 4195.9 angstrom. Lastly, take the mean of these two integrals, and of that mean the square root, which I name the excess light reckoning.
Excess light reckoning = 7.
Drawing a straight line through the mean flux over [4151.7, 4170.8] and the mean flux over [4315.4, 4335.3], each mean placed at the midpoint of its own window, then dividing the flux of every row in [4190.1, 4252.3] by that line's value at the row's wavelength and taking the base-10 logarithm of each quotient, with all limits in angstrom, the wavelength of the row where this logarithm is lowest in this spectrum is 4200.71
